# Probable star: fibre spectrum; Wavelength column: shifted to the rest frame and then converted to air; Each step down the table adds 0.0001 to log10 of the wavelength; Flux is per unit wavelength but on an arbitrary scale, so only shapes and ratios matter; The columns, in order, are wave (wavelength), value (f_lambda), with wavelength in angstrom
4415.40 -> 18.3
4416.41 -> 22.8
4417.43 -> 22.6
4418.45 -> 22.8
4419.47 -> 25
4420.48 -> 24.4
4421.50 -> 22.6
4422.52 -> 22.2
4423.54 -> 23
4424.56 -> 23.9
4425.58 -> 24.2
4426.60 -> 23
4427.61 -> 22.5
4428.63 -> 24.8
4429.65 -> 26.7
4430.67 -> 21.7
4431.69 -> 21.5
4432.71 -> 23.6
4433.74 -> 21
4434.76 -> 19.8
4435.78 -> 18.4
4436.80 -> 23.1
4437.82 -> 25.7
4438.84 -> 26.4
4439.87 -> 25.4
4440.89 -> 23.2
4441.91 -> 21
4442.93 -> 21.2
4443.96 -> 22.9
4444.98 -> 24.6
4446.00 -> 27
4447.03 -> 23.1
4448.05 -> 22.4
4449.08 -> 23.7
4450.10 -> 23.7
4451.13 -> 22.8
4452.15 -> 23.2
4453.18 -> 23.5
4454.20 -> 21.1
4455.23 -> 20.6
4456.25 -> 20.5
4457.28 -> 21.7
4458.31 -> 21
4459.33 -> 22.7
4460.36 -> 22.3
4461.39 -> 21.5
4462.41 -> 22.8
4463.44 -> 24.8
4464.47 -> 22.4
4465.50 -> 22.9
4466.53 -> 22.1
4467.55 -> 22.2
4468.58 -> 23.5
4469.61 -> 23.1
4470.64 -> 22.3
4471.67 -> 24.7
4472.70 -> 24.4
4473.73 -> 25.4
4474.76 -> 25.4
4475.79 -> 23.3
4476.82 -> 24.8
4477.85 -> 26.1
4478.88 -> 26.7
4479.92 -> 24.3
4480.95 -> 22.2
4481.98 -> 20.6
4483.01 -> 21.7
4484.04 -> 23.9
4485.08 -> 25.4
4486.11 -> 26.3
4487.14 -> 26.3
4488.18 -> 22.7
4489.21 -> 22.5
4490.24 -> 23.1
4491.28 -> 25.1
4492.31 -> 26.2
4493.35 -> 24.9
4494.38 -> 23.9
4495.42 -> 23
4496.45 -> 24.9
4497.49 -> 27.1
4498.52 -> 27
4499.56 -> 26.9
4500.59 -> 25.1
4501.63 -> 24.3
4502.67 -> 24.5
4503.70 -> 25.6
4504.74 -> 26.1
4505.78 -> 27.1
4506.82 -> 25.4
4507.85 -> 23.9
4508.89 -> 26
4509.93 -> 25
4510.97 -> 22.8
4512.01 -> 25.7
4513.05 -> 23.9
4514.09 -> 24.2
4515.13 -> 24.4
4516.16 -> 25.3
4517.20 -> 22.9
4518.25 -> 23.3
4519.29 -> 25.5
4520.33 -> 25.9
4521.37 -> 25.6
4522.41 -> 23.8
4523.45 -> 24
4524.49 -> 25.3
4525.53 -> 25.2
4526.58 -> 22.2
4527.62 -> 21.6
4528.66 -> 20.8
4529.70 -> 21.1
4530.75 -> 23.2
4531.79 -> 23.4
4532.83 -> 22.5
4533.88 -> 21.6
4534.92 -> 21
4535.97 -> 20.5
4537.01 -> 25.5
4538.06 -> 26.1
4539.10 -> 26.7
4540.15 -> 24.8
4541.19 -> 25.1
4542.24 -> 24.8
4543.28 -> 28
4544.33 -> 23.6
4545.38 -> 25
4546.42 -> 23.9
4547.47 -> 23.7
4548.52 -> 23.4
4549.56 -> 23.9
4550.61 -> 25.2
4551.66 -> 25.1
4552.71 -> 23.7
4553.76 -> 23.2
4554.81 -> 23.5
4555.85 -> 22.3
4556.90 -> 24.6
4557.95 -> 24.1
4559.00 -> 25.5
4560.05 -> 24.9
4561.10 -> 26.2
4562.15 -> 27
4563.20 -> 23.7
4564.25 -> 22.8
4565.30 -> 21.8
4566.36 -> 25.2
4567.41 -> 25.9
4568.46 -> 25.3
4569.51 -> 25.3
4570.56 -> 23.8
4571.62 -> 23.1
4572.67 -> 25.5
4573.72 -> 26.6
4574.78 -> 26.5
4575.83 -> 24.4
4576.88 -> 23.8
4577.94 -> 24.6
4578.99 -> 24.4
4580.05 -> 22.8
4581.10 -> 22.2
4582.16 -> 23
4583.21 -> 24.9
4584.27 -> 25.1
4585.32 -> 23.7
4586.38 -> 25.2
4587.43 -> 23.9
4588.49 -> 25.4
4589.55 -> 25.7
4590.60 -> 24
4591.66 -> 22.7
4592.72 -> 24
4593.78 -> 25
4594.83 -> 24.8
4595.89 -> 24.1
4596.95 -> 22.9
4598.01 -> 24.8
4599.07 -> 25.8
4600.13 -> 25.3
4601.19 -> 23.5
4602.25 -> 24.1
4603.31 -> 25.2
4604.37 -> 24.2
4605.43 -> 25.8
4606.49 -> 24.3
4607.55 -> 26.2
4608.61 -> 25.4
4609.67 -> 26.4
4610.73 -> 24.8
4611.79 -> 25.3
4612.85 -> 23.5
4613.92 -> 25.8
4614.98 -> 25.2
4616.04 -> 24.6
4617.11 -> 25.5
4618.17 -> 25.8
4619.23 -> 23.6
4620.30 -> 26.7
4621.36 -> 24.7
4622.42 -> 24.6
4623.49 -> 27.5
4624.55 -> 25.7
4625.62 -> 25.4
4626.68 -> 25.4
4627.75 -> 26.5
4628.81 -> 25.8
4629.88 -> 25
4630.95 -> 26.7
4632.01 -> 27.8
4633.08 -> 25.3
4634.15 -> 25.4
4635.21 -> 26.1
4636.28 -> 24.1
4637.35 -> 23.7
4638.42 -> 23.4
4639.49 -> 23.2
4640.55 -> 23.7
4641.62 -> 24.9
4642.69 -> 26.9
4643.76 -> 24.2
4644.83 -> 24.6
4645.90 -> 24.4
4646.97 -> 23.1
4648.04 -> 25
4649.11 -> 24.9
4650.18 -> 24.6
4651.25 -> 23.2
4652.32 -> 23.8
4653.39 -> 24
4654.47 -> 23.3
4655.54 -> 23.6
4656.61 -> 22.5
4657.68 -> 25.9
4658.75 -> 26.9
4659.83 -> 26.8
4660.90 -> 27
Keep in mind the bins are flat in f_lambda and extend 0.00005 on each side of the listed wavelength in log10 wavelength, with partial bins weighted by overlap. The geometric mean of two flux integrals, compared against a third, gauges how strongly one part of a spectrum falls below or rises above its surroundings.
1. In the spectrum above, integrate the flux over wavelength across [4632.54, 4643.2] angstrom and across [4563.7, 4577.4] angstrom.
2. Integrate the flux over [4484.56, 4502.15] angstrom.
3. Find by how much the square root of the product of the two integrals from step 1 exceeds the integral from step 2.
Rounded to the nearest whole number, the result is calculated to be -142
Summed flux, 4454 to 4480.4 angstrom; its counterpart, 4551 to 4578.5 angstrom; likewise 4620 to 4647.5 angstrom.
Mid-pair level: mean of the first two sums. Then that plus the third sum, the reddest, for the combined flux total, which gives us 1275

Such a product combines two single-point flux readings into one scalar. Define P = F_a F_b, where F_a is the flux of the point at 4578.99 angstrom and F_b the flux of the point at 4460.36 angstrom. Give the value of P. 544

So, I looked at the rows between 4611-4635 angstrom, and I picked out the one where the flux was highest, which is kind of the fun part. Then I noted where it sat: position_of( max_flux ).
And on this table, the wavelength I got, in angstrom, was 4632.01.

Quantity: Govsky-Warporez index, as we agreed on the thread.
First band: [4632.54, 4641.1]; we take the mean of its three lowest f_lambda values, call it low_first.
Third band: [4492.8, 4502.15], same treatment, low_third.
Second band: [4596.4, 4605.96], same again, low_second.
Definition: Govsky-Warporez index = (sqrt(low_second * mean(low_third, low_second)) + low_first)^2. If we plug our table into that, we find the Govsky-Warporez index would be 2208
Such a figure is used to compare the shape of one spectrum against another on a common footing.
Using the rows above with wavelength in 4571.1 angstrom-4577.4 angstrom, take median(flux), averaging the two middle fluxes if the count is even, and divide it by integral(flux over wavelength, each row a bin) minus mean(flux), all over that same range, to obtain 0.188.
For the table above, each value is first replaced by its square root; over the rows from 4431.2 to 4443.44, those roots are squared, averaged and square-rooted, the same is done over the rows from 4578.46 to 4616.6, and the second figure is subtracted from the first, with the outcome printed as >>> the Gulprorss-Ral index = -0.21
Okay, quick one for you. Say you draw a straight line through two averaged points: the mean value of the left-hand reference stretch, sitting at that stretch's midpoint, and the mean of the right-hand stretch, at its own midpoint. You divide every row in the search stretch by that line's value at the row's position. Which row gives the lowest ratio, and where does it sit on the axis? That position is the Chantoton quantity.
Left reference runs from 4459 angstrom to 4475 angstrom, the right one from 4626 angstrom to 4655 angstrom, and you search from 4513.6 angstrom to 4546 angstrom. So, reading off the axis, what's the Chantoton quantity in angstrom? 4535.97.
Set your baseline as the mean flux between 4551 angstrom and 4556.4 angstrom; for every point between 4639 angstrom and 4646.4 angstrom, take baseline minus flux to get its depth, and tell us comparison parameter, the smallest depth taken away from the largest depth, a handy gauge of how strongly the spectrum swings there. 3.7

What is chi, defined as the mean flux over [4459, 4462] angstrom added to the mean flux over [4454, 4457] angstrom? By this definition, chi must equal 42.9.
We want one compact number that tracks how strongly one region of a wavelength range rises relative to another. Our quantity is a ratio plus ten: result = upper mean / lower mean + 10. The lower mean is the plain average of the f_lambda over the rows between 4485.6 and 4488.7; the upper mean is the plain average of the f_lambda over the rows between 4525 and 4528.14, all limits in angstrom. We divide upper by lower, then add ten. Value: 10.9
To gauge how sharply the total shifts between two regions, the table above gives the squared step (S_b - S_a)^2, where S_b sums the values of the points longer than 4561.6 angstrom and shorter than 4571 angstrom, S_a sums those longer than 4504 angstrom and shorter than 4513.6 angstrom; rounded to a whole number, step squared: 26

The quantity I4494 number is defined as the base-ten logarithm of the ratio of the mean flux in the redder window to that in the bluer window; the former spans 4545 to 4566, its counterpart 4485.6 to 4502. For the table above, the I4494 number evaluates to -0.014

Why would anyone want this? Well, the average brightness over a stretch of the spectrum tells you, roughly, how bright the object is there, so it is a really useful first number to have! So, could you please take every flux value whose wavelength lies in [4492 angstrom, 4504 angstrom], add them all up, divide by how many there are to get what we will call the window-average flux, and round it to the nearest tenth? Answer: 25.3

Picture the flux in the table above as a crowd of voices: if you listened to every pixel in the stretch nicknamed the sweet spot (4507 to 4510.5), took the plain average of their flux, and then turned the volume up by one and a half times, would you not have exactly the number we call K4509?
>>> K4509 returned 37.5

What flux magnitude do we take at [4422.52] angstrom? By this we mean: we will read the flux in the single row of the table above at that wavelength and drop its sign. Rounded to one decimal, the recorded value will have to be 22.2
